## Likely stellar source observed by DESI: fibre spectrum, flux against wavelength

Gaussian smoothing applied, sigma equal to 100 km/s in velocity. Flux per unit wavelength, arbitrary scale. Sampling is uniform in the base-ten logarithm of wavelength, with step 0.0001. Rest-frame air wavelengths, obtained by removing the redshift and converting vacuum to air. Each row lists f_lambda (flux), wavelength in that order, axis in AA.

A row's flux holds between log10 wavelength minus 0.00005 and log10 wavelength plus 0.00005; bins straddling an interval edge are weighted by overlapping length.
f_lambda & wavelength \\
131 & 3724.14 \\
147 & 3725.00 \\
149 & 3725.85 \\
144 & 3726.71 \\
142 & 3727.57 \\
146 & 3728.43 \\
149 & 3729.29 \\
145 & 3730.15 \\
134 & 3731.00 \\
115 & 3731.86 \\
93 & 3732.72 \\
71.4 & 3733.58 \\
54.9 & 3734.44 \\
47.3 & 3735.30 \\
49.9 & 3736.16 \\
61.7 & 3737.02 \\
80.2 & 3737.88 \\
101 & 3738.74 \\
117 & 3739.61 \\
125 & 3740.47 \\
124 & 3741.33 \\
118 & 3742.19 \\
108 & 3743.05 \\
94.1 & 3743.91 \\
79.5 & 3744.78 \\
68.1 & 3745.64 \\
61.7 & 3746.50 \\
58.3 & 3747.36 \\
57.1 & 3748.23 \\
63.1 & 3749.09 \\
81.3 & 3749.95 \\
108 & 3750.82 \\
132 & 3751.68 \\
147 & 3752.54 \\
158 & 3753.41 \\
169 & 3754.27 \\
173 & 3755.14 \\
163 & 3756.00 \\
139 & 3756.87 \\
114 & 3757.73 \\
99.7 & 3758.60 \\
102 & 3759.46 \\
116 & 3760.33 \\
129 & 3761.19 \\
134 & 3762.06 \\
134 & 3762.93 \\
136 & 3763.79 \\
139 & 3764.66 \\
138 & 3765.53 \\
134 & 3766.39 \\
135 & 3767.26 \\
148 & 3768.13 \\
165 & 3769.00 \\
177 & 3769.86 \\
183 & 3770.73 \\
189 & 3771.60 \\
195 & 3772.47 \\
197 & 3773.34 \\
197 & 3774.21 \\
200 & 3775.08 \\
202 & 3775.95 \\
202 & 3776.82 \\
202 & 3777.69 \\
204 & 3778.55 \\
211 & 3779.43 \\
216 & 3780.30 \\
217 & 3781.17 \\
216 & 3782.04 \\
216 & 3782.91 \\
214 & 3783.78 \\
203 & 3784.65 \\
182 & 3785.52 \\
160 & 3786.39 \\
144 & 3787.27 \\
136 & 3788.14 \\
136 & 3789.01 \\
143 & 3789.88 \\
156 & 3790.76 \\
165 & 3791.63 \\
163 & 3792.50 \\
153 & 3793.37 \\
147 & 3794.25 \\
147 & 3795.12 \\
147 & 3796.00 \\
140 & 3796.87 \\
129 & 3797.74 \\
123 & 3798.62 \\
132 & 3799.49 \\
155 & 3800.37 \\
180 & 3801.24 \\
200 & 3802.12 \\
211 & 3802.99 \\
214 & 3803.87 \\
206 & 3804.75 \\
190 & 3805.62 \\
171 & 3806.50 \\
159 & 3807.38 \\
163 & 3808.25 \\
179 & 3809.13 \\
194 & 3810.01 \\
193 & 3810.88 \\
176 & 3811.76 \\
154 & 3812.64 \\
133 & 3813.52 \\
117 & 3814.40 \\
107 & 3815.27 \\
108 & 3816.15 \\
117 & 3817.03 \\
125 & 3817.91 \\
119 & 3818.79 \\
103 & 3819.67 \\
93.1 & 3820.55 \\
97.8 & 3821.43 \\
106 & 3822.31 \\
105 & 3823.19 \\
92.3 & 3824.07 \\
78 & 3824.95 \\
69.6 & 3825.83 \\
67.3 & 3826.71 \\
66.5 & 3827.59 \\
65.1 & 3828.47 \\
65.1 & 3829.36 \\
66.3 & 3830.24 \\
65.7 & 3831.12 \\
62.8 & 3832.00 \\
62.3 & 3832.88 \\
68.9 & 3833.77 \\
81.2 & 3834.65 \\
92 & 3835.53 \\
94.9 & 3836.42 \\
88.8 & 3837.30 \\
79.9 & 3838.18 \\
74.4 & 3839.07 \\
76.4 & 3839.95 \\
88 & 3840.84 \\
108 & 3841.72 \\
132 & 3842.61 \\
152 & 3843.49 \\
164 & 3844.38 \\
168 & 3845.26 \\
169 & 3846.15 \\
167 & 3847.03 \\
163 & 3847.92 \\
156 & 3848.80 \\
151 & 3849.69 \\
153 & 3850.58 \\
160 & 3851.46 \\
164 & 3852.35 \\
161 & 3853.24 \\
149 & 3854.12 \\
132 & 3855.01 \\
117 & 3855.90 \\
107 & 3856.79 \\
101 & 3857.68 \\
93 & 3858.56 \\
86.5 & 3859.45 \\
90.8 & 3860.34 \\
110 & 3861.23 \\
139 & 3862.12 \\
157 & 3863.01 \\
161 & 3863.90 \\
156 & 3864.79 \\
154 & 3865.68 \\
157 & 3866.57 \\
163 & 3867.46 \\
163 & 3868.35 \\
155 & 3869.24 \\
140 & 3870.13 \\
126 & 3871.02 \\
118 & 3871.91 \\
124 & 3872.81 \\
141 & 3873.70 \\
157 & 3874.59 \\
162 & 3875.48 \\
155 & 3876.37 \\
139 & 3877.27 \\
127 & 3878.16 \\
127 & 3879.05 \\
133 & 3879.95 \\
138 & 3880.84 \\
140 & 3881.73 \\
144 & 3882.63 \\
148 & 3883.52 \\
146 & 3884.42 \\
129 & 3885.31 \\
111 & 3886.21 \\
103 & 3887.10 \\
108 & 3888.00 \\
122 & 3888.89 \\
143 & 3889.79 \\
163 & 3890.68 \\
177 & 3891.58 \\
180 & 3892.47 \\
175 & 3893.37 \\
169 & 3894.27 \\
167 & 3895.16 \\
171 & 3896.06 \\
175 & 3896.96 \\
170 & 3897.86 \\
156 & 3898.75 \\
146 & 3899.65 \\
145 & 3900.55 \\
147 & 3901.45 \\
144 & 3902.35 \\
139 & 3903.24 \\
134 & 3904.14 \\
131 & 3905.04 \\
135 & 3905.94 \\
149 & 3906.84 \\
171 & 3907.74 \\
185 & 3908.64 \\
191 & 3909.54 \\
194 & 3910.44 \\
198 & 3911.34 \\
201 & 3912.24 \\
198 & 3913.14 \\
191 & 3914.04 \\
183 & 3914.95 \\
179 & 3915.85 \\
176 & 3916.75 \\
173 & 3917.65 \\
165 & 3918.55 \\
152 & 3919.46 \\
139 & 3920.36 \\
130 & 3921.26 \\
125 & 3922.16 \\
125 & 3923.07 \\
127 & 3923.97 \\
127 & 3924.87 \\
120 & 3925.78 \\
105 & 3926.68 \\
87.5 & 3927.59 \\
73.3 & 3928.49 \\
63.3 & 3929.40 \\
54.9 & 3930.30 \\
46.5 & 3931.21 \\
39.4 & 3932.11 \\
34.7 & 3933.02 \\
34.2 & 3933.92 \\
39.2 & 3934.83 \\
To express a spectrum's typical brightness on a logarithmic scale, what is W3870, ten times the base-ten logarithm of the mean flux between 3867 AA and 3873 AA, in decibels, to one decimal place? 21.5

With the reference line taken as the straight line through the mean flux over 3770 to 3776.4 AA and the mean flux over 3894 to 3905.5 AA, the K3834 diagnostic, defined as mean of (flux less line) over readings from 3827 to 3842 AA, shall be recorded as -98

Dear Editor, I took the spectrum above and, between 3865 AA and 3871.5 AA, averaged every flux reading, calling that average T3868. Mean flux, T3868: 151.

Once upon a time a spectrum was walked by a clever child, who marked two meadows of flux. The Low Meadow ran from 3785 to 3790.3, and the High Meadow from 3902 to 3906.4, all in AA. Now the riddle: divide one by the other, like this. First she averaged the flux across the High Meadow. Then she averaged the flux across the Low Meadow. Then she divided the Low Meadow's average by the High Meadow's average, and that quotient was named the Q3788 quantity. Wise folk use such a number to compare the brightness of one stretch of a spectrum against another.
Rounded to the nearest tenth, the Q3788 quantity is 1.1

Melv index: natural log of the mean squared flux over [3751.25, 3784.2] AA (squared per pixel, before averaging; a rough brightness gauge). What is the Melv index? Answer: 10.3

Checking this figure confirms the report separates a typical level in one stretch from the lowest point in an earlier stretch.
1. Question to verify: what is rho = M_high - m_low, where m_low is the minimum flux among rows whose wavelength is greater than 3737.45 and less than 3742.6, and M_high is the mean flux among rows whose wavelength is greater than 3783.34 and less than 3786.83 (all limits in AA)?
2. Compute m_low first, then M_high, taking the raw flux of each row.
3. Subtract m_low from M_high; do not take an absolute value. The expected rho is 110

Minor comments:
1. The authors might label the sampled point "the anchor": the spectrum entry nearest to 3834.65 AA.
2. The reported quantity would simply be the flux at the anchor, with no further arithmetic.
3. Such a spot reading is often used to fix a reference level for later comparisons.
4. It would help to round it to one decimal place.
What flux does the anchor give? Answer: 81.2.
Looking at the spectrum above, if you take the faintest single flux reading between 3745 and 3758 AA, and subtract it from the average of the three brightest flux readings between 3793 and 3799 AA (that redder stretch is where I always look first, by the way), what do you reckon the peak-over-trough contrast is 92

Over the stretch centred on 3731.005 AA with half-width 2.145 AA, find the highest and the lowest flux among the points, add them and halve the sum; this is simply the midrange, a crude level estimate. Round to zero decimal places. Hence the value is 121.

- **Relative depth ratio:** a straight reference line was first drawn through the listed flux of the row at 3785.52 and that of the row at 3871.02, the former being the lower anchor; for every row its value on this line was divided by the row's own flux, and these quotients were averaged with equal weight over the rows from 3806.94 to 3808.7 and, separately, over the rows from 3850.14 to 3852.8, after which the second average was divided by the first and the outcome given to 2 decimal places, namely 0.84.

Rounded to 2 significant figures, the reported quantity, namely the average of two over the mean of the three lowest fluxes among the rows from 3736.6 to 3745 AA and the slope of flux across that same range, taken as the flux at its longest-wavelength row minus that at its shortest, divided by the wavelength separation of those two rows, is 1.2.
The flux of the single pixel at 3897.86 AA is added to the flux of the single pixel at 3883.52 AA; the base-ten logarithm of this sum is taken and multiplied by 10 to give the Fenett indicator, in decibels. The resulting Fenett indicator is 25.0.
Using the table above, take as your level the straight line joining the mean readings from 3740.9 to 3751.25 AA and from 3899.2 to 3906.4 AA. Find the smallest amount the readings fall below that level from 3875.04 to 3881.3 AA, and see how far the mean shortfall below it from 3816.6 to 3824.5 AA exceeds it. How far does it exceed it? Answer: 36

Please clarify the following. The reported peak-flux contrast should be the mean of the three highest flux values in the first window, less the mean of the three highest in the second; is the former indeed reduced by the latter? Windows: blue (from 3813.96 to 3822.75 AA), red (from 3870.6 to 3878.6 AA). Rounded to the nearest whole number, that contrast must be -38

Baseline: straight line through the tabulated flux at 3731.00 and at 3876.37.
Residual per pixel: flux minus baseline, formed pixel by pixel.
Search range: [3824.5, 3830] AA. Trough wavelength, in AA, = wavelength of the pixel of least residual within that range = 3829.36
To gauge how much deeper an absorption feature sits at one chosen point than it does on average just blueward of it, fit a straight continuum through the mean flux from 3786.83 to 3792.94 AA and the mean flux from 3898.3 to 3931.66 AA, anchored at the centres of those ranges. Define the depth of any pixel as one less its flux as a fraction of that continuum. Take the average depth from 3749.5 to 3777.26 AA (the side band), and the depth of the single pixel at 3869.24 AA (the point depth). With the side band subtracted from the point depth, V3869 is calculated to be -0.06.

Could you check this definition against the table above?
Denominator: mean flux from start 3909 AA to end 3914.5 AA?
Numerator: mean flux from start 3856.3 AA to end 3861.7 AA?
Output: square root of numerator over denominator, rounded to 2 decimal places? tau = 0.71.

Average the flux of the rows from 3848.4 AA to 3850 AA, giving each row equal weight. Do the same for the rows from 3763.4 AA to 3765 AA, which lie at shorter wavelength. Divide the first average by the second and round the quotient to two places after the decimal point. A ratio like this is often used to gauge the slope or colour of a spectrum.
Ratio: 1.12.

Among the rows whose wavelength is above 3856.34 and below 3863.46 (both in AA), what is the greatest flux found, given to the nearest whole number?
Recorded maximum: 157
